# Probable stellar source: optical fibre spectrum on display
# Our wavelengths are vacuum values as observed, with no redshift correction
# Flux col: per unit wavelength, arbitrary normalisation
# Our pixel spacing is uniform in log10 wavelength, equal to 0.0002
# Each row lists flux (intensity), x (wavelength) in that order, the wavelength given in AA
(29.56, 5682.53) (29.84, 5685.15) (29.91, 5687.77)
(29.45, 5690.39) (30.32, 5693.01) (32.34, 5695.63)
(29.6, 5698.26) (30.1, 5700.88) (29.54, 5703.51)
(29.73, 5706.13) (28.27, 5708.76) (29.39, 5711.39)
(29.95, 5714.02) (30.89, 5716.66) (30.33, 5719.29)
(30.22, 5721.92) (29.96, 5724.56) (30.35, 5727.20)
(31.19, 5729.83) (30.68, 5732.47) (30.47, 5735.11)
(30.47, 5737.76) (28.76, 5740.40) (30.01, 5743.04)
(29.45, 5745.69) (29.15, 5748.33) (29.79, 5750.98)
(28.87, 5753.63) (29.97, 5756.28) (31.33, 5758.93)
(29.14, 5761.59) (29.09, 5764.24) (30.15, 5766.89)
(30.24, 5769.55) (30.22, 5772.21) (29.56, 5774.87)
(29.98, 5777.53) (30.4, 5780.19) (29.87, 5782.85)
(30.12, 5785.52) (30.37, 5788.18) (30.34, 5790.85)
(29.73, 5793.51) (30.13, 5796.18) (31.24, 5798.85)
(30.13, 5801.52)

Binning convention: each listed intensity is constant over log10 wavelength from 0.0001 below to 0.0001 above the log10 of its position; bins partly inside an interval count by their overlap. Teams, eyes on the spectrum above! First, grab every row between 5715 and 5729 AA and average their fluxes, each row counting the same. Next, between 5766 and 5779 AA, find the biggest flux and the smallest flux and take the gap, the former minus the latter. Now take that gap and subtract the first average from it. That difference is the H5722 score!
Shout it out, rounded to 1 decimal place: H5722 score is -29.7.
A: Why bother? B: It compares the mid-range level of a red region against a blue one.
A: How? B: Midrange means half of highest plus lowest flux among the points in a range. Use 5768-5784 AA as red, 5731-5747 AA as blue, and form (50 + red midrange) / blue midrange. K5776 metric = 2.69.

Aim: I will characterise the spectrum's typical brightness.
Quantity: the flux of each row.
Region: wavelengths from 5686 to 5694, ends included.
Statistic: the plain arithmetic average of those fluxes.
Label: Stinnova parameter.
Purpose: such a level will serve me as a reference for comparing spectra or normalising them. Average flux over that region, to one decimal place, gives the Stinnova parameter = 29.9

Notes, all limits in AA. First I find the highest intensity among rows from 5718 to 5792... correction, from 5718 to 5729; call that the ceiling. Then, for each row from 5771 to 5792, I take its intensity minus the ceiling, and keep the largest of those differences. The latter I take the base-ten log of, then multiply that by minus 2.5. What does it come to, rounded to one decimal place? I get 3.3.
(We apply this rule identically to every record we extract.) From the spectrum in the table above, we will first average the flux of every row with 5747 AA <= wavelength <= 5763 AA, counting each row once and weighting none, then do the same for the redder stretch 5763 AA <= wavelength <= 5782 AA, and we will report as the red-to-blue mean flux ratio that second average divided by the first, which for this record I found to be 1.01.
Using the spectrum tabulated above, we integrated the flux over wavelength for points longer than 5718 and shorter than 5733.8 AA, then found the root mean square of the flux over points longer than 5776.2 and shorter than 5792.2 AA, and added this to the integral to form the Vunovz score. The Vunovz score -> 512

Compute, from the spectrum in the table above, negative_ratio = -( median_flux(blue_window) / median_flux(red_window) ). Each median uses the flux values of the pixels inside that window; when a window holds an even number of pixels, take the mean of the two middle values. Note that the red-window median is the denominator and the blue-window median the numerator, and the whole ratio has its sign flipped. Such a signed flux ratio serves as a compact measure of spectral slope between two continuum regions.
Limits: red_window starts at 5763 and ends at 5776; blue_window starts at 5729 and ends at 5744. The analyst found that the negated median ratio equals -1.01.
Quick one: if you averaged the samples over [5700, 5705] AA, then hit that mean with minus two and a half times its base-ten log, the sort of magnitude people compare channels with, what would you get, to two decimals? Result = -3.69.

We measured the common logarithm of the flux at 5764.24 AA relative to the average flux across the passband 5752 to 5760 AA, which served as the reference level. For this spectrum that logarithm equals -0.014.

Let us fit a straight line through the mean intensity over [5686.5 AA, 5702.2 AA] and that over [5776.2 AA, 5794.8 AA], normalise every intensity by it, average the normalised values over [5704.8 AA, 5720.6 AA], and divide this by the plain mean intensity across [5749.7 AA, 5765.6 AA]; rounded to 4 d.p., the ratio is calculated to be 0.0331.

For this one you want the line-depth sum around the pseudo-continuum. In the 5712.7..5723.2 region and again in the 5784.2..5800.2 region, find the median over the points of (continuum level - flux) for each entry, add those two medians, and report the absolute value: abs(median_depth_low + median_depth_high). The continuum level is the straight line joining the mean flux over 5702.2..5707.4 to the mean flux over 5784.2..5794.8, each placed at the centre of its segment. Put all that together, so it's 0.6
